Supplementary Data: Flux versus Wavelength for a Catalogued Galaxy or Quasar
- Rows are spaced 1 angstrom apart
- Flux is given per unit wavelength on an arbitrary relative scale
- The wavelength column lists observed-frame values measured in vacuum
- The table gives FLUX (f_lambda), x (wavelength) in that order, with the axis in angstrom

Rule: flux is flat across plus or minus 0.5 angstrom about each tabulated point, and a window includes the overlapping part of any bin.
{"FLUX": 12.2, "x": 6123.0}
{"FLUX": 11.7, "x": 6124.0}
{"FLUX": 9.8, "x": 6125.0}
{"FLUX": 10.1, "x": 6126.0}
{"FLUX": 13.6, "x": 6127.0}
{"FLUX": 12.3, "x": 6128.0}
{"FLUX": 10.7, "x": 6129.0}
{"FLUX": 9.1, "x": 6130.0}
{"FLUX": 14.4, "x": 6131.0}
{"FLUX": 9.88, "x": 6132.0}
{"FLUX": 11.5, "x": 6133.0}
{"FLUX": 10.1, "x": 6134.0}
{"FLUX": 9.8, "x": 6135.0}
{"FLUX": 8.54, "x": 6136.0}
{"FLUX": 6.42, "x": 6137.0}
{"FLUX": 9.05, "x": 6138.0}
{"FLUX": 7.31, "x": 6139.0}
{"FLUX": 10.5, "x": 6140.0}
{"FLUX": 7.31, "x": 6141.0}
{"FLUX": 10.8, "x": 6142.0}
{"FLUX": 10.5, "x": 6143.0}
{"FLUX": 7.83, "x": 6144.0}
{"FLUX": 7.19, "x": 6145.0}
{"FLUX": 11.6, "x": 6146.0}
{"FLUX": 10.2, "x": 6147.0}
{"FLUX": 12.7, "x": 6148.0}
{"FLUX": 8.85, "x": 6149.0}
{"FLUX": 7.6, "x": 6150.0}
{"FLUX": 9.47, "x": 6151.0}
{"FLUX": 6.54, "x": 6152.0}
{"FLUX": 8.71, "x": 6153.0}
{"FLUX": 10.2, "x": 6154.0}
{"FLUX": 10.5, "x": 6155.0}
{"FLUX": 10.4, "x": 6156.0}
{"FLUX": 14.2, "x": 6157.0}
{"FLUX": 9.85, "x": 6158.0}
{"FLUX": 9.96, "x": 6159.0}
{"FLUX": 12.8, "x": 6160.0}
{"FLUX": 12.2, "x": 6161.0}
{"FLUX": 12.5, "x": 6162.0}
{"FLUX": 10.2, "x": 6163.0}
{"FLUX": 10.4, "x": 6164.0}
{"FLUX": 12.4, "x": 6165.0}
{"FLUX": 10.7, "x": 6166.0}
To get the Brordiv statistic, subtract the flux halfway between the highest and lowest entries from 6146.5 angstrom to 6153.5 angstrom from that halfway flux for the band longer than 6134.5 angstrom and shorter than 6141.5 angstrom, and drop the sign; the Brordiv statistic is 1.2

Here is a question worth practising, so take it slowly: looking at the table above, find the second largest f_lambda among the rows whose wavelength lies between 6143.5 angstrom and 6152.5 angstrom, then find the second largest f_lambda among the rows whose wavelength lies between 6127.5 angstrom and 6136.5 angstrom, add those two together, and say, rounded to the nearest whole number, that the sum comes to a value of 24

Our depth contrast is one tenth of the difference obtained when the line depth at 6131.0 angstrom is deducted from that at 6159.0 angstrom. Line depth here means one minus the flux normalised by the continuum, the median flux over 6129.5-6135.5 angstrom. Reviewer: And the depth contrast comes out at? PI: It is 0.04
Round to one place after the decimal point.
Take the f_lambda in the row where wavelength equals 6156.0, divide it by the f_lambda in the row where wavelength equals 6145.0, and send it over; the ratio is 1.4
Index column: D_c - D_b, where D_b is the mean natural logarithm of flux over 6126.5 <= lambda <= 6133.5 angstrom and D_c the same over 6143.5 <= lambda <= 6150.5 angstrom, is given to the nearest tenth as -0.2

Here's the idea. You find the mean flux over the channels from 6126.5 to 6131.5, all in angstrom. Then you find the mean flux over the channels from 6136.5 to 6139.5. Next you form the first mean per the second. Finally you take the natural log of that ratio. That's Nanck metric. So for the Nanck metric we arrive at 0.46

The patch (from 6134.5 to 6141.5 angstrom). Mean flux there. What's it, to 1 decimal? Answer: 8.4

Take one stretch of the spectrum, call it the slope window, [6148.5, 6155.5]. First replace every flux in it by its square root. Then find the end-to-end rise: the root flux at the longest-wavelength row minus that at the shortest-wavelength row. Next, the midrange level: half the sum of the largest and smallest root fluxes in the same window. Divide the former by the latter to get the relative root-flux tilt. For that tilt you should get 0.092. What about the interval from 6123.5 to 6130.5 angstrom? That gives -0.120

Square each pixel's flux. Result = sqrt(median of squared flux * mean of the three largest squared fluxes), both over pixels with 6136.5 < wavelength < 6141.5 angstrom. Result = 66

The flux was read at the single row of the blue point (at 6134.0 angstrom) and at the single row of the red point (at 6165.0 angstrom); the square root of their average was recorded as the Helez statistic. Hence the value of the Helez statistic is 3.35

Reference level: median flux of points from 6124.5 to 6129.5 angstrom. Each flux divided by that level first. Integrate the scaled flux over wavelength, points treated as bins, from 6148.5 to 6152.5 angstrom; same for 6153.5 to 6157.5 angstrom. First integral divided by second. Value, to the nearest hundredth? 0.72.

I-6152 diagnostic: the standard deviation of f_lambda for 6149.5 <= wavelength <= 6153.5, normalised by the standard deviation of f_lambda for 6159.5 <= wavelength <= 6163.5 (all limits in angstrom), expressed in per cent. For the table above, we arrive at 109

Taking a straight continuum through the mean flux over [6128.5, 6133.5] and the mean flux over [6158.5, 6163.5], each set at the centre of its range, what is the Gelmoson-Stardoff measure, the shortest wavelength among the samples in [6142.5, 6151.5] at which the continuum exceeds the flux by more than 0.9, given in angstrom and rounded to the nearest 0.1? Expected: 6144.0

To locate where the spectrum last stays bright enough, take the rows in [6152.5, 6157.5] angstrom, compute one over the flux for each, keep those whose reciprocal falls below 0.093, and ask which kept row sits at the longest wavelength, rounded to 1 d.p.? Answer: 6157.0 angstrom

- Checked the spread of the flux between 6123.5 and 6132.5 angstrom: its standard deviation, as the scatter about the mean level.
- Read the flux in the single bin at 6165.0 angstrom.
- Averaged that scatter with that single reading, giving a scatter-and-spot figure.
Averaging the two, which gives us 7.1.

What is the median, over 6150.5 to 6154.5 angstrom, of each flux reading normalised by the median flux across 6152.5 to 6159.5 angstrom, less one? -0.11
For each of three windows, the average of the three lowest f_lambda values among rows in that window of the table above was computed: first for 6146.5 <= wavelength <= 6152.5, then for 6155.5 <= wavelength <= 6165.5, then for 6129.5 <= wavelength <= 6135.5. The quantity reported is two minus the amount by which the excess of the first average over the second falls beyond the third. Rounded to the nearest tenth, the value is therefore 13.9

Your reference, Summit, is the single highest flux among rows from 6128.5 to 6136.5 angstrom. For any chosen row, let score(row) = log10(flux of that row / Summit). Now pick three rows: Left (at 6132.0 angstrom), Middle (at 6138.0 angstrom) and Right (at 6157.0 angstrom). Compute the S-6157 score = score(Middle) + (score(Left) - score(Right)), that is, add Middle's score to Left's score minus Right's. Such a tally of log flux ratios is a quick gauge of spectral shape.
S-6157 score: -0.36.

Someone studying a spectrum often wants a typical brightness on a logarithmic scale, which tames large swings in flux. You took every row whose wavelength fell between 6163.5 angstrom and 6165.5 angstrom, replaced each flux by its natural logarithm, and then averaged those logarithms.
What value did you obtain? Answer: 2.43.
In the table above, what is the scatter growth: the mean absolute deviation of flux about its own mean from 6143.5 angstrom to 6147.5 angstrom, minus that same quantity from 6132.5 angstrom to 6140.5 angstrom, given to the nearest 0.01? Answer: 0.37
